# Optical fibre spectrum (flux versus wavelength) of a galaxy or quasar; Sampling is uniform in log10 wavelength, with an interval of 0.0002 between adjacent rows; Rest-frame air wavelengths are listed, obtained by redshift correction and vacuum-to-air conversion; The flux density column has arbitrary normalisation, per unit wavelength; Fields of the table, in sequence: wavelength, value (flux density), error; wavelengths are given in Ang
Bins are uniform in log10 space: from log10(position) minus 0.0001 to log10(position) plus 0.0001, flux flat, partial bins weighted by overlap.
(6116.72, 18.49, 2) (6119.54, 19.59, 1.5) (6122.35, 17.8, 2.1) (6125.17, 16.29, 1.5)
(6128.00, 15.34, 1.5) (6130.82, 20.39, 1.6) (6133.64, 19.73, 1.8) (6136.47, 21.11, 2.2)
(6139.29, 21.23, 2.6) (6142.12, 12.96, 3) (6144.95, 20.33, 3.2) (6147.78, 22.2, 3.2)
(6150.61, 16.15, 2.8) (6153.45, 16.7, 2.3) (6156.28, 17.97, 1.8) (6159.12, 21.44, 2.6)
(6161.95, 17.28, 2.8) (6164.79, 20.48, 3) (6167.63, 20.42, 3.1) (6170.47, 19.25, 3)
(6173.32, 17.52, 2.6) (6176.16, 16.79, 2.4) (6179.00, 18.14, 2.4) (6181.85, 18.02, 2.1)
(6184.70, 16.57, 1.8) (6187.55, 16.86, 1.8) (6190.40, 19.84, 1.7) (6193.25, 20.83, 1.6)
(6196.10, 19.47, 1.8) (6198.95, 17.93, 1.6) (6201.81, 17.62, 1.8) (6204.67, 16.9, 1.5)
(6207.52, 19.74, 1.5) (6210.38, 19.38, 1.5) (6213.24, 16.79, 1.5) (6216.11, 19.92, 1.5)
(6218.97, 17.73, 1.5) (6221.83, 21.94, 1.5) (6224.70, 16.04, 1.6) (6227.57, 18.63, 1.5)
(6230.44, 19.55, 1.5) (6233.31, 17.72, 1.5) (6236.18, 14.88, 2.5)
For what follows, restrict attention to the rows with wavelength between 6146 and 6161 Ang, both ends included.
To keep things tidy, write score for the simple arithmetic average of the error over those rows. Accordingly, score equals 2.54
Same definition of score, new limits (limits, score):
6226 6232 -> 1.50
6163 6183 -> 2.66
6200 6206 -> 1.65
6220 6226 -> 1.55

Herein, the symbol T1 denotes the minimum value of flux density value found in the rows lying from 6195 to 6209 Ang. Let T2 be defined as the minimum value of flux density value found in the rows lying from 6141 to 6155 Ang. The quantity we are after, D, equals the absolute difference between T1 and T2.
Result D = 3.9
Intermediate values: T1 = 16.9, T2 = 12.96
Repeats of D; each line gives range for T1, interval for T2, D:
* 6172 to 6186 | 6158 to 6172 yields 0.7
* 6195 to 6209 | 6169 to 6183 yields 0.1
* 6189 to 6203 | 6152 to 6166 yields 0.9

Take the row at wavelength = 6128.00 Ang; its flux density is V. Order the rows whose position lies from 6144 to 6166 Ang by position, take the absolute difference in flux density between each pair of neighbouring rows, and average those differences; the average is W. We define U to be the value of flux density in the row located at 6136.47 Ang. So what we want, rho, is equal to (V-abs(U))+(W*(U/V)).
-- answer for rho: -2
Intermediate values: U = 21.11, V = 15.34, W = 2.9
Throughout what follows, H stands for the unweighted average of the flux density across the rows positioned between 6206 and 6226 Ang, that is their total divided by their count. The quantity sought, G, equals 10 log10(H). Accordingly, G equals 12.74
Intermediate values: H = 18.8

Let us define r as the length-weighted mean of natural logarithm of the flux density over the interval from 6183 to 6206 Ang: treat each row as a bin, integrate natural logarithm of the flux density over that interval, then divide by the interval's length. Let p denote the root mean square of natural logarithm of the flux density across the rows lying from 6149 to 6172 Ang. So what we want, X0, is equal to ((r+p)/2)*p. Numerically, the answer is 8.52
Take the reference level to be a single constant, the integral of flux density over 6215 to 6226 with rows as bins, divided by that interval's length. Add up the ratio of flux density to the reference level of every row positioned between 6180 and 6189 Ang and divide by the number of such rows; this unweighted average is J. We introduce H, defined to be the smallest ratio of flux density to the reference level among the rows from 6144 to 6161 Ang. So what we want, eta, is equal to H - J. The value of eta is -0.05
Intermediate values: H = 0.85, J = 0.907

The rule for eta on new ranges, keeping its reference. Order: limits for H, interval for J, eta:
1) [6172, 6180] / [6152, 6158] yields -0.03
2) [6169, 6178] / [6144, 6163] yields -0.11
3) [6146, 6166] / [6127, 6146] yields -0.14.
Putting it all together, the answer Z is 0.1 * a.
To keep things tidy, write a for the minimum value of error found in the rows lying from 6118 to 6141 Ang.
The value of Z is 0.150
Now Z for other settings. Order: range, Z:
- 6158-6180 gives 0.240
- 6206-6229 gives 0.150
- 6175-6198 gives 0.160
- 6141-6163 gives 0.180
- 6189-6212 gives 0.150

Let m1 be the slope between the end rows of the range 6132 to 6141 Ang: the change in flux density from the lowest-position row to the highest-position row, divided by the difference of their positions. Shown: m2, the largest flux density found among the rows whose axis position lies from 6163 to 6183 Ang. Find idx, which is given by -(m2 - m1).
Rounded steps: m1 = 0.27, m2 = 20.48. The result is -20.2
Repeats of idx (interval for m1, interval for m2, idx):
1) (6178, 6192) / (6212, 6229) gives -21.8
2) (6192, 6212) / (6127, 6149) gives -22.3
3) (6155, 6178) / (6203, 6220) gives -20.0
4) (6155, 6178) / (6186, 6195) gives -20.9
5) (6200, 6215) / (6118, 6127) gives -19.7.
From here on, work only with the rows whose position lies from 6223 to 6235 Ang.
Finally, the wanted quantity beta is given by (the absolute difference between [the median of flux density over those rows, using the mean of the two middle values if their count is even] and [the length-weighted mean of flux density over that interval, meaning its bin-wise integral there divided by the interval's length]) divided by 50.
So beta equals 0.0036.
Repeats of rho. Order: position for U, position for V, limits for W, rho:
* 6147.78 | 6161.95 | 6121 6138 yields -2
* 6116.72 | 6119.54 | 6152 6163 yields 4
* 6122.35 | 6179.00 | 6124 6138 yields 2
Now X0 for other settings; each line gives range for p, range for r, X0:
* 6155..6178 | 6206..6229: 8.61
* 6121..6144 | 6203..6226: 8.38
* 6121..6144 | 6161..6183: 8.38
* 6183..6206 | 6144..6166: 8.48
